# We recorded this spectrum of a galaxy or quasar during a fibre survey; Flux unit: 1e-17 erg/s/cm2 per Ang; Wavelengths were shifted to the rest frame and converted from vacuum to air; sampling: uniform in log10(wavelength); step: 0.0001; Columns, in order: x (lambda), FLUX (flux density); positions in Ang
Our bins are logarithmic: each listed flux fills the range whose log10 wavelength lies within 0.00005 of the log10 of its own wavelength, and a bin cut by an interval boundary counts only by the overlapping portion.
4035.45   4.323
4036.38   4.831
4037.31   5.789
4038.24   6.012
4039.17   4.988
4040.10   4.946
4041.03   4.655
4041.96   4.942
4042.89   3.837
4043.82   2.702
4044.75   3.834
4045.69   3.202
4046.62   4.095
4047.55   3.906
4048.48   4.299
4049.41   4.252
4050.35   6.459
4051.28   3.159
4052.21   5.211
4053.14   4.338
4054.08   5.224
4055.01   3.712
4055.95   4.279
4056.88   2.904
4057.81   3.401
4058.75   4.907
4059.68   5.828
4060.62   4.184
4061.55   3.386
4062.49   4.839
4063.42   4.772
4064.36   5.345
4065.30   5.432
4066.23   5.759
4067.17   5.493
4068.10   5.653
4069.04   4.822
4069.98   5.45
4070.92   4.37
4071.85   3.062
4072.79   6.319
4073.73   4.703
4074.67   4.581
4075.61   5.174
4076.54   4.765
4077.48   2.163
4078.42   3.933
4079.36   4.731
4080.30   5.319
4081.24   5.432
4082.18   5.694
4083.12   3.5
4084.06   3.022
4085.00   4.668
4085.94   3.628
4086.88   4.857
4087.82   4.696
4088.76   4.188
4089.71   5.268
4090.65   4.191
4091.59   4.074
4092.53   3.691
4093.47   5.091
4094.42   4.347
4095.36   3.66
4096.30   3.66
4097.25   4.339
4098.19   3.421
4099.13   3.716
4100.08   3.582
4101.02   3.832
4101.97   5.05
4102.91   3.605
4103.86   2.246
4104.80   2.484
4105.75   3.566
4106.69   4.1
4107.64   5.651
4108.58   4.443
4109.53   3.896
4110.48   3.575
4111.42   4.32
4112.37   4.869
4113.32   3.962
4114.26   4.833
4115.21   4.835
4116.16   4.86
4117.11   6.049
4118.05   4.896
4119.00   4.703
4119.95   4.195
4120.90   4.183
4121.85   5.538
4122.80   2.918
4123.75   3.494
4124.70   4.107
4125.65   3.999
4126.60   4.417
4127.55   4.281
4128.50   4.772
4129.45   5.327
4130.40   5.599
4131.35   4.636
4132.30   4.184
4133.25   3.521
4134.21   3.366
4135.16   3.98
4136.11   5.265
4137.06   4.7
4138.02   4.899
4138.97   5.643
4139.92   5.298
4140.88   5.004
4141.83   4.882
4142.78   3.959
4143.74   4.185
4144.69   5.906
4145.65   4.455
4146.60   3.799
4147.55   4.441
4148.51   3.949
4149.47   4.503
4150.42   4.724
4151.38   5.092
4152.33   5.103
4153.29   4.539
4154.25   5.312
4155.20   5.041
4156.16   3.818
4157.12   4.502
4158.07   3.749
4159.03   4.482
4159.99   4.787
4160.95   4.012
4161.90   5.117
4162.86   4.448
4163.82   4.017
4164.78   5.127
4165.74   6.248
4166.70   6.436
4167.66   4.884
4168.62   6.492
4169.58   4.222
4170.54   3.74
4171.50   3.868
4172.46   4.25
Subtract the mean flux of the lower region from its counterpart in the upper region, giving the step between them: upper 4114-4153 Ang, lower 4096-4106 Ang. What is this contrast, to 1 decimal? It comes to 1.0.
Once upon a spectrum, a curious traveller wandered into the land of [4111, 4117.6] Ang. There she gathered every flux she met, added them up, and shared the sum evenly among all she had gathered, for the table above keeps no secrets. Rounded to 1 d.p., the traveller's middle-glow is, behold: 4.8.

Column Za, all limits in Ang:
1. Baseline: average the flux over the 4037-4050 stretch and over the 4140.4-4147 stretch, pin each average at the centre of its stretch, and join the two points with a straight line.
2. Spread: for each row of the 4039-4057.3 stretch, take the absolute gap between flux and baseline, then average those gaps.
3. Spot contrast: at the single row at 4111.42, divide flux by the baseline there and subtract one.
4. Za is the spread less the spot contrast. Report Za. 0.77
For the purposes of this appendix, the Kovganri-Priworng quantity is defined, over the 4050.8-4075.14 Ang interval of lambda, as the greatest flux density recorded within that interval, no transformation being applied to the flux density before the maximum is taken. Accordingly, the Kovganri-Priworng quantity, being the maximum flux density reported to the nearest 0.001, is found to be 6.319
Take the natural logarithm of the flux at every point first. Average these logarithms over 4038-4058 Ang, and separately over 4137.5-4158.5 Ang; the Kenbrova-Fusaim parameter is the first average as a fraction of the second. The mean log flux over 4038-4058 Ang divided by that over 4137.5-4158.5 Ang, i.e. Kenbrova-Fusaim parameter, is 0.93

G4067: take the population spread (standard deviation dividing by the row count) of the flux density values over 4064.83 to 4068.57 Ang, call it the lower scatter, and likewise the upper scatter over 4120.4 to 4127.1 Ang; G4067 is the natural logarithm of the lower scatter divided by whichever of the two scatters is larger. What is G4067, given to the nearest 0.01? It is -1.76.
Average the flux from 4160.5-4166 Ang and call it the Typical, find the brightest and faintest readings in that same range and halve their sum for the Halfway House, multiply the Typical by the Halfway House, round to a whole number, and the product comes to 25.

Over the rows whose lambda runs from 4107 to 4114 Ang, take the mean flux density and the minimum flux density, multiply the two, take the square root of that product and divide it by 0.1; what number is 40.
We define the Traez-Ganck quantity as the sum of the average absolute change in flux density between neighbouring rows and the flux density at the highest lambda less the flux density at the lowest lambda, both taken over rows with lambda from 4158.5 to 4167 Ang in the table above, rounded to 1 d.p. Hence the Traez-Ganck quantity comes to 2.7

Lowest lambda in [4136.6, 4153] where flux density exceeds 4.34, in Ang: 4137.06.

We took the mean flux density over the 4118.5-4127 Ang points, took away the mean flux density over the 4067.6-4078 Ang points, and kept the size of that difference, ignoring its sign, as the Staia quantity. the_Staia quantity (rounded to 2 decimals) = 0.47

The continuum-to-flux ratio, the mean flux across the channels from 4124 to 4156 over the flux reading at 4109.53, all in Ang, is 1.19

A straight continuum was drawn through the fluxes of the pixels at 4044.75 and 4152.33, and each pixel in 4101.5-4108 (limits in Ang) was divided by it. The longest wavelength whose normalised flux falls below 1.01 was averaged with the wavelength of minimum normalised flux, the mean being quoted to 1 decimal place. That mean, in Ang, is 4105.3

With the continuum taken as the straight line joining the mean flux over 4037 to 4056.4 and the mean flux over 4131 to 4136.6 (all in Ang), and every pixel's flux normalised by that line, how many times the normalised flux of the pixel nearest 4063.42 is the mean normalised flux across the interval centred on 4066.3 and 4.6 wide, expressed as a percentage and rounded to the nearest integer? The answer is 116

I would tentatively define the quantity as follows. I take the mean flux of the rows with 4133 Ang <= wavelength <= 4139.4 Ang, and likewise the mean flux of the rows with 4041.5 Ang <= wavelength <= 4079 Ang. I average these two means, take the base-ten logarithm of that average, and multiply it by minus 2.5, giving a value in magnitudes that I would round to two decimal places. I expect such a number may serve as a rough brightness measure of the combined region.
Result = -1.63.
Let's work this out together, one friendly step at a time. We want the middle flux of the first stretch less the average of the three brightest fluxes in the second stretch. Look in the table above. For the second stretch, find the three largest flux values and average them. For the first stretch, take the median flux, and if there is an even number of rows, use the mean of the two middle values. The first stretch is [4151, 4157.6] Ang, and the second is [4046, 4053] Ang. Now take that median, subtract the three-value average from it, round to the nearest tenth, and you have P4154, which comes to -0.3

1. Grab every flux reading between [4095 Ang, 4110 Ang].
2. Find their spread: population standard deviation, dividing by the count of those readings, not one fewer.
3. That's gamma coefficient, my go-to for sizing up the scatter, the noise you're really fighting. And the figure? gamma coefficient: 0.80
